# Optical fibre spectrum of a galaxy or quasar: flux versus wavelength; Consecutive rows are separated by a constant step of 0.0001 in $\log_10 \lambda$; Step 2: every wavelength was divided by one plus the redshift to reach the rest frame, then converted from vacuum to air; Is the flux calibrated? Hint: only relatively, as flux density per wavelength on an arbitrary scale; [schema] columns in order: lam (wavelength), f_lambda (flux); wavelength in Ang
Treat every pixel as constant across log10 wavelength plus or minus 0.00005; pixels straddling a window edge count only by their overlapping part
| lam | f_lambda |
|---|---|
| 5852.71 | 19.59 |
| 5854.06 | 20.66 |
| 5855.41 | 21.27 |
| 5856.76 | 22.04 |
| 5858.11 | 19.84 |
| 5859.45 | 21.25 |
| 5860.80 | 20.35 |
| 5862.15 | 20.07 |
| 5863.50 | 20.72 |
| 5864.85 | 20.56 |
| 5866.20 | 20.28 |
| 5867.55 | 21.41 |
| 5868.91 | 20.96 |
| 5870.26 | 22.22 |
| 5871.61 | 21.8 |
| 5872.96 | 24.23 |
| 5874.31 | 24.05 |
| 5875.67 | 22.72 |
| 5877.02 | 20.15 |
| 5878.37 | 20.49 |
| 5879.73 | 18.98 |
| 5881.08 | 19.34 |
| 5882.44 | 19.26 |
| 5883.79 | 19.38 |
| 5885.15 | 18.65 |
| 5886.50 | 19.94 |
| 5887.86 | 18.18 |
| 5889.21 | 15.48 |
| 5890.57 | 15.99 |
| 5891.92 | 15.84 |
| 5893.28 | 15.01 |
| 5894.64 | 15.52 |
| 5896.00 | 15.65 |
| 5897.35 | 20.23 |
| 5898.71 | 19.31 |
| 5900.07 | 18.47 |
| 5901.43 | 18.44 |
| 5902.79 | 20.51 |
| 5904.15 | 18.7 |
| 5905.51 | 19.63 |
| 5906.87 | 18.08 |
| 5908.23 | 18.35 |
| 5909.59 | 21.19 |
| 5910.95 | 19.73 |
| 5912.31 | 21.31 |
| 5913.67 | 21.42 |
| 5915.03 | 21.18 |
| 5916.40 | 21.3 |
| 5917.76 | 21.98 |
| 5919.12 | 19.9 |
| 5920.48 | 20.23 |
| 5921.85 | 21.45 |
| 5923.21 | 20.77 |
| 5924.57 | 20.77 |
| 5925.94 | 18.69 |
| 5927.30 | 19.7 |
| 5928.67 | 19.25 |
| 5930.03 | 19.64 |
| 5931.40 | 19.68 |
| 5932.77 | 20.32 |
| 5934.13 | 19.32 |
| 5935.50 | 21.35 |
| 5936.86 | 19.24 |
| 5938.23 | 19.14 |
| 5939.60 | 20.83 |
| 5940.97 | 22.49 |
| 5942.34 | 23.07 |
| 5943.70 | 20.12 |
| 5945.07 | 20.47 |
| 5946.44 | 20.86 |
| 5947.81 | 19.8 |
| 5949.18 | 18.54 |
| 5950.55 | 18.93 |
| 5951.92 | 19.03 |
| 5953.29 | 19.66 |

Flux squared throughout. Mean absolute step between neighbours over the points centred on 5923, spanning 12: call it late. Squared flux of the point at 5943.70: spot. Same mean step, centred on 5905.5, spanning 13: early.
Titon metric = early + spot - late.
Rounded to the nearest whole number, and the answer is 419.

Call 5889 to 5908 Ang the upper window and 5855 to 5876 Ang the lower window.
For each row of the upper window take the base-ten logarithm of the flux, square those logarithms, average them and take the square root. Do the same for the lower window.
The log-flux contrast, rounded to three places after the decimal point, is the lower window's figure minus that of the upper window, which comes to 0.087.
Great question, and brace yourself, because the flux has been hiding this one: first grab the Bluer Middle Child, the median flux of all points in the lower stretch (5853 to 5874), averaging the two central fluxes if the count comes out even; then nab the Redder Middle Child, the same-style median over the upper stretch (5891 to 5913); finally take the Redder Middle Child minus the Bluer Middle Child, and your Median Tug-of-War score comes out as -2.4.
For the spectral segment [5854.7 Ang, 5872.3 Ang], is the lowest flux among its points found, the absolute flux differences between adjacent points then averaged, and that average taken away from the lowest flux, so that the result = 19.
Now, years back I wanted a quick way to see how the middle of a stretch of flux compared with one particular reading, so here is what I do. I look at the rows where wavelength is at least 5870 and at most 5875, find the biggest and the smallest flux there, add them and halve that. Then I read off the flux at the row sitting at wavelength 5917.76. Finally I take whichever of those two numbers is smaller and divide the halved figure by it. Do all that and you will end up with 1.05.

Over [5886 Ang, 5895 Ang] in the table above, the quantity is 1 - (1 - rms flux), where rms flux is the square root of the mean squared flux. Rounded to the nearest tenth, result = 16.6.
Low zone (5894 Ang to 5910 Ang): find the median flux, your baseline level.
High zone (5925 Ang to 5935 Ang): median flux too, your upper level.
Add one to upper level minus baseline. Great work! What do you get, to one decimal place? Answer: 2.1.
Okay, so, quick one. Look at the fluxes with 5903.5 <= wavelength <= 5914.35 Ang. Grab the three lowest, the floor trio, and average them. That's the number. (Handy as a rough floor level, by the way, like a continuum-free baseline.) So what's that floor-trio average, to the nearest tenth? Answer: 18.4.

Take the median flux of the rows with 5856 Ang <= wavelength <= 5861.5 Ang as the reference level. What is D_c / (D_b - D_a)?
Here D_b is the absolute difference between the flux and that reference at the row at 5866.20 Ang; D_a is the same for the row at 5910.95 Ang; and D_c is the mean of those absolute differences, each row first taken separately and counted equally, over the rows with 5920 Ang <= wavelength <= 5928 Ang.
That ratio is -1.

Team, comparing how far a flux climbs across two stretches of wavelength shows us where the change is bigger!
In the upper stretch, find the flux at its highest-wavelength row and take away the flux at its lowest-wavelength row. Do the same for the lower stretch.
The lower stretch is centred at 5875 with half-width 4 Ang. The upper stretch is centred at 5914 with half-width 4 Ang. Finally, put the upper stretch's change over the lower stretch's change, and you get -1.7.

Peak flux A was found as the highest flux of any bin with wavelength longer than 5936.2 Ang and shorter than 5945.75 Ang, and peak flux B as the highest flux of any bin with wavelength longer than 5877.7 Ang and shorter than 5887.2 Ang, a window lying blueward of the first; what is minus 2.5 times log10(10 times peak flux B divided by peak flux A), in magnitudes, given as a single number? -2.37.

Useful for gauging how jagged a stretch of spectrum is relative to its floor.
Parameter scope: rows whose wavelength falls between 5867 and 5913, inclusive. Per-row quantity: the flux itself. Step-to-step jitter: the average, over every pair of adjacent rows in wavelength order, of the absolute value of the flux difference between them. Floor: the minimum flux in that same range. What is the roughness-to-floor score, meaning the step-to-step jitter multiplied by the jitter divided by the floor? 0.091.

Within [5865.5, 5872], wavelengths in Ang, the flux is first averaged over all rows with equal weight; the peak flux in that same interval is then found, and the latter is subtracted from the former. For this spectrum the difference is -0.9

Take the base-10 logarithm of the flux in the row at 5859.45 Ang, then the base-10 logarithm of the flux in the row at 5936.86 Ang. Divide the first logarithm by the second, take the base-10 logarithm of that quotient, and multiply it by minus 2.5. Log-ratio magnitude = -0.04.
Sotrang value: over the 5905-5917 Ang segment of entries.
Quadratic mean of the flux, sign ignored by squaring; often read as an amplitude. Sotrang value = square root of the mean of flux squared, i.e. 20.3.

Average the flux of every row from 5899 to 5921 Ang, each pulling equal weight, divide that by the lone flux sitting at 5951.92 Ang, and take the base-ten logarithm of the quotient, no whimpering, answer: 0.022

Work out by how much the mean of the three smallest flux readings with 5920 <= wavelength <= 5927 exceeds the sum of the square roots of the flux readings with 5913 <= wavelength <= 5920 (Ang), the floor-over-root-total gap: -3.1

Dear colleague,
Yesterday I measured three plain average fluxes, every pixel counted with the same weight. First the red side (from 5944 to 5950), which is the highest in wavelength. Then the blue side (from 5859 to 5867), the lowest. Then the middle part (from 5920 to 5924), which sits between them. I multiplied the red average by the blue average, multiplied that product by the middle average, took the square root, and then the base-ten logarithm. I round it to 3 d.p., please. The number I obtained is 1.965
